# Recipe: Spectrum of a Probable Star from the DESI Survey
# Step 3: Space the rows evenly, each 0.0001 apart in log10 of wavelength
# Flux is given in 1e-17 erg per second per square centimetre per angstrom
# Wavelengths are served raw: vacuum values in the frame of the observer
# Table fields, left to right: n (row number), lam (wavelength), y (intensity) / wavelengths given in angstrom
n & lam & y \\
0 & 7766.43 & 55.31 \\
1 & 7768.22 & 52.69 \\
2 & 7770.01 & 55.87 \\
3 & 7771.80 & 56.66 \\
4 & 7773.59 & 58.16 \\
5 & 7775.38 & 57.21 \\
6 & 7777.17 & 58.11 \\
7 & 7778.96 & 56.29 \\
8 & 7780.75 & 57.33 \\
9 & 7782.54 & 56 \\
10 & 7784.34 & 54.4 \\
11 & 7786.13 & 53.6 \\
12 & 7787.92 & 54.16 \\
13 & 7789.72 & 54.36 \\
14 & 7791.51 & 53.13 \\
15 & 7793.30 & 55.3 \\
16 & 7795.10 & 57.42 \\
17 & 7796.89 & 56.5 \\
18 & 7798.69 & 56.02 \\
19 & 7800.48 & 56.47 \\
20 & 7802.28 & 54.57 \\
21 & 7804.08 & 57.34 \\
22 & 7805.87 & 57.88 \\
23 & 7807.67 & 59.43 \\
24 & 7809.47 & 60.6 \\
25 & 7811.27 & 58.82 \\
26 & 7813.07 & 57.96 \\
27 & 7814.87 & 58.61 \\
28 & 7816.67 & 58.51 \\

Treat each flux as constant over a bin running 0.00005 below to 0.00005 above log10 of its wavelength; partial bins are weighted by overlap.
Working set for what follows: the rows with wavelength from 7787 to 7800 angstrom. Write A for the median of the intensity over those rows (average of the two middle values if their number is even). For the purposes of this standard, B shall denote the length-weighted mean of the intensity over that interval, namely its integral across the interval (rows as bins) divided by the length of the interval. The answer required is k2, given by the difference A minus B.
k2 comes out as -0.03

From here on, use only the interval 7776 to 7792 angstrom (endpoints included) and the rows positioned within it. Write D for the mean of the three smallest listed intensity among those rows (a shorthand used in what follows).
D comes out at 53.6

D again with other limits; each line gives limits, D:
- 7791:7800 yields 54.8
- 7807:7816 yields 58.5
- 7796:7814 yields 55.7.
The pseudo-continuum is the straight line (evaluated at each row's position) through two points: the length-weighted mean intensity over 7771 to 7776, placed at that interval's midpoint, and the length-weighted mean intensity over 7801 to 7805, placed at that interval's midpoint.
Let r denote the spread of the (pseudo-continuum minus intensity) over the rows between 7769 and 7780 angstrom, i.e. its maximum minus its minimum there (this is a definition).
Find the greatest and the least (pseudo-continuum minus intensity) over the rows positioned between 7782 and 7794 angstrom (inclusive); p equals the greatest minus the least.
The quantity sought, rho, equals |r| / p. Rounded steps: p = 2.5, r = 2.6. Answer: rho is 1.04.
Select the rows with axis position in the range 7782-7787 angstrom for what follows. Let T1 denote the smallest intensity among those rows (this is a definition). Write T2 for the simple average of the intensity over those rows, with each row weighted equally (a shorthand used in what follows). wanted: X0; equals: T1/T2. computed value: 0.980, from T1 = 53.6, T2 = 54.7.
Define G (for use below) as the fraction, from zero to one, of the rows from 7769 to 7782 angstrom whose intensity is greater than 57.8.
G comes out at 0.29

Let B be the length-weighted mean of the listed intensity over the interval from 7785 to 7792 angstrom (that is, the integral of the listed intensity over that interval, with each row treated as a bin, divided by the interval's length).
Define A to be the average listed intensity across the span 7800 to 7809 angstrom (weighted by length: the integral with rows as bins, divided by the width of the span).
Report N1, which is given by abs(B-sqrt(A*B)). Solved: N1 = 1.7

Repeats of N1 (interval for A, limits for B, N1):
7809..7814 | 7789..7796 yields 1.9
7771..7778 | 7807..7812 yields 1.0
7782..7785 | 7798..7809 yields 1.1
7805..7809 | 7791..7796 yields 1.6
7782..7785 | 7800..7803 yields 0.2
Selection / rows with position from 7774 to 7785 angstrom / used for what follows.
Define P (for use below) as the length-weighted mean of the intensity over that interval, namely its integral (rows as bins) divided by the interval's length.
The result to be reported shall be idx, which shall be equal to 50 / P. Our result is 0.88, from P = 56.7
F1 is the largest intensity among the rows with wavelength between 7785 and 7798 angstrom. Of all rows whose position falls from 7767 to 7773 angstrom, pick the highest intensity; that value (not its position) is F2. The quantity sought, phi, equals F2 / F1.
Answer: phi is 0.99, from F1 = 57.42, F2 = 56.66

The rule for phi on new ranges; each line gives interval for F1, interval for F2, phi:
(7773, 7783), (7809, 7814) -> 1.04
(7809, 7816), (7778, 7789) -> 0.95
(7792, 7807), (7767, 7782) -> 1.00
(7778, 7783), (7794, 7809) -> 1.04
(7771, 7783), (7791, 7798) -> 0.99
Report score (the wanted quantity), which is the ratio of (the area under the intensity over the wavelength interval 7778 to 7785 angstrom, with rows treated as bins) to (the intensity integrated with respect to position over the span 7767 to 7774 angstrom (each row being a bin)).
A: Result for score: 1.01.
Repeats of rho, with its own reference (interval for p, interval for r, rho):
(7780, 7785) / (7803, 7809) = 0.81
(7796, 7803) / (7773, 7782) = 0.96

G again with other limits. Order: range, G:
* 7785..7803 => 0.00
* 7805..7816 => 1.00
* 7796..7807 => 0.17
